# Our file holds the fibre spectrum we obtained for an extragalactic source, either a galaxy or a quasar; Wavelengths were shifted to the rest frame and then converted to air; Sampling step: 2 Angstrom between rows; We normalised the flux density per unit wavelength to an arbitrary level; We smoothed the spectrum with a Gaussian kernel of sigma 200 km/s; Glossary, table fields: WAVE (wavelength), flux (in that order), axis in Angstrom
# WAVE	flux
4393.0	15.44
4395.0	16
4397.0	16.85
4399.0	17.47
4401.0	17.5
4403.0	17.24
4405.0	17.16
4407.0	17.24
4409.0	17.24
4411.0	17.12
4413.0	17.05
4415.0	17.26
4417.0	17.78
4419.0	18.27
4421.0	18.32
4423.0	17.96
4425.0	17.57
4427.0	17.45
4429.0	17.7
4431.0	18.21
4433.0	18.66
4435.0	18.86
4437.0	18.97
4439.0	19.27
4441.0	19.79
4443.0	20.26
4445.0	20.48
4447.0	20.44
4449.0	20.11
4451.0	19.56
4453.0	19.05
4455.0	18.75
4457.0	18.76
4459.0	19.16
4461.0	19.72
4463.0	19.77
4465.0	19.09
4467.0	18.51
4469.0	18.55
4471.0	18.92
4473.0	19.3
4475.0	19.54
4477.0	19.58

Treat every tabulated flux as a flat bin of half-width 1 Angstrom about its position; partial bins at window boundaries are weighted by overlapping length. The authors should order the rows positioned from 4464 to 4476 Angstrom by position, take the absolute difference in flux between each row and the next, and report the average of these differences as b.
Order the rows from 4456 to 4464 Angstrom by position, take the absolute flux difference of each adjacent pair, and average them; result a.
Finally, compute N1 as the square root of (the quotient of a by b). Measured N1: 1.02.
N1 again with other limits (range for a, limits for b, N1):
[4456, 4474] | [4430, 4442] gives 1.10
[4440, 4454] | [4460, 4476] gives 1.03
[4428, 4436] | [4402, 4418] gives 1.58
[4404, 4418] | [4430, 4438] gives 0.81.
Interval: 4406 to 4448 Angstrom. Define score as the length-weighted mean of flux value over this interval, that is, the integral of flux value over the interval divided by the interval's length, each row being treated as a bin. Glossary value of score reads 18.4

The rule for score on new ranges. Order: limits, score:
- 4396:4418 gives 17.3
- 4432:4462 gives 19.5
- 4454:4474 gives 19.1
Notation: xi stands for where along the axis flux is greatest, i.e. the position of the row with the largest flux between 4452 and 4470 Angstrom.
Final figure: 4463.0 Angstrom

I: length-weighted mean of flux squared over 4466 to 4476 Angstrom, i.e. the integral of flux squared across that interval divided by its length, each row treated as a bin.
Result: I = 360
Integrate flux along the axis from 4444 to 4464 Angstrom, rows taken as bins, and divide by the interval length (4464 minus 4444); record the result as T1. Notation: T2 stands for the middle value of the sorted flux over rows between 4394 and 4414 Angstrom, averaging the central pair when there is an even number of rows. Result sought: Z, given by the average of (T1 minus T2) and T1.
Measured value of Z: 11.0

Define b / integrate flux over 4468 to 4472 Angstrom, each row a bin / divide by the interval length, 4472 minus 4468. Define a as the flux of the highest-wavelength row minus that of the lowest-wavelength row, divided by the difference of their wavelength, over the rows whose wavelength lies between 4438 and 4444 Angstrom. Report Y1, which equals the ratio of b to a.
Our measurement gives 76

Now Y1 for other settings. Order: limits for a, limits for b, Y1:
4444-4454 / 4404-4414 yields -96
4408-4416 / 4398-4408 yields 5197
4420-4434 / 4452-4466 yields 677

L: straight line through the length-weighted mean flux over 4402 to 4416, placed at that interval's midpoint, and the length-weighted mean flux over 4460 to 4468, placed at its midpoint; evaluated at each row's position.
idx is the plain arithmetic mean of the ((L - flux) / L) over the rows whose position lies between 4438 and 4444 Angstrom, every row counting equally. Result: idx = -0.075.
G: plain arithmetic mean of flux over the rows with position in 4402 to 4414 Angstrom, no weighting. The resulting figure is 17.2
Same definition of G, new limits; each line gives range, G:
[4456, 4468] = 19.2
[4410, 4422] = 17.6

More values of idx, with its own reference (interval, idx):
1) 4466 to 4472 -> 0.041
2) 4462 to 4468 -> 0.010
